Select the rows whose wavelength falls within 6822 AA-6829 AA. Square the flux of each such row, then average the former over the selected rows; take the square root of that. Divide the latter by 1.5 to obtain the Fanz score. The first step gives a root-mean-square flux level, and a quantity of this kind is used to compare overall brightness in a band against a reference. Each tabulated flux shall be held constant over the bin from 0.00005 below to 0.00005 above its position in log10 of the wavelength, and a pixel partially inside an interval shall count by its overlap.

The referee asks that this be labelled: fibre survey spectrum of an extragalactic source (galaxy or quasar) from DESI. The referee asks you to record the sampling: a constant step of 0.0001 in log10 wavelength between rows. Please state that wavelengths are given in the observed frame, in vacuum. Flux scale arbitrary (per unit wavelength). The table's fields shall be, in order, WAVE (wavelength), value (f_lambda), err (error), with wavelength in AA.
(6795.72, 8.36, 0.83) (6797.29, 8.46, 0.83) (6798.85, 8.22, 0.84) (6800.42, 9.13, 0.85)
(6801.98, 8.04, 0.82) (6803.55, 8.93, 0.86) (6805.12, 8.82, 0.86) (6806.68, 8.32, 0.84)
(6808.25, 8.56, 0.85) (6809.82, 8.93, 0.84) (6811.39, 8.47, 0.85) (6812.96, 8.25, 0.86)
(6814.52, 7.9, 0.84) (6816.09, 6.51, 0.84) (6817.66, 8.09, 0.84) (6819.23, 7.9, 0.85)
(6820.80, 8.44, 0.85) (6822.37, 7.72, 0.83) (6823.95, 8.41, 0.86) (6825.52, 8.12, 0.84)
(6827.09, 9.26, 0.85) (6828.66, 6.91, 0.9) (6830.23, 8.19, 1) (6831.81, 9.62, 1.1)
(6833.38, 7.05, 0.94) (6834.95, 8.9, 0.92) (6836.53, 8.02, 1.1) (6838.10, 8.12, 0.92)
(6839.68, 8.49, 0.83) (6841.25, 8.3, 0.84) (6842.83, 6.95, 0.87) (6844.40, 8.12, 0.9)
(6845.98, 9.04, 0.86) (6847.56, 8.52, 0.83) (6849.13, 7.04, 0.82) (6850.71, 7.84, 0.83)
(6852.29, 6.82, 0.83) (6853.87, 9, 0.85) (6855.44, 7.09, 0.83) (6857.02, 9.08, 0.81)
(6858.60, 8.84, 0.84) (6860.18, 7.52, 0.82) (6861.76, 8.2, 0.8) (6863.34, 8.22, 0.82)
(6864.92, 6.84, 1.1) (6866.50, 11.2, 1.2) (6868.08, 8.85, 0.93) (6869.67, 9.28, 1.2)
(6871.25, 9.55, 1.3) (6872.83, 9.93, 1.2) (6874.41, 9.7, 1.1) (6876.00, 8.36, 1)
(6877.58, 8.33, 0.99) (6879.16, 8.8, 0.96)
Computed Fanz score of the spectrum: 5.4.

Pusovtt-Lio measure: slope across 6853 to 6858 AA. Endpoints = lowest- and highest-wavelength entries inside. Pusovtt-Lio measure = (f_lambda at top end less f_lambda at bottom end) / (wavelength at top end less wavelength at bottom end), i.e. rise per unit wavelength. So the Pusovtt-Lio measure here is 0.0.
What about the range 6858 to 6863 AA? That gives -0.2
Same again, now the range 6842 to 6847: 0.7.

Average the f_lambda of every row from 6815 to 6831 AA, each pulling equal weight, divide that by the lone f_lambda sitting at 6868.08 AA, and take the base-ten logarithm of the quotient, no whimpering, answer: -0.05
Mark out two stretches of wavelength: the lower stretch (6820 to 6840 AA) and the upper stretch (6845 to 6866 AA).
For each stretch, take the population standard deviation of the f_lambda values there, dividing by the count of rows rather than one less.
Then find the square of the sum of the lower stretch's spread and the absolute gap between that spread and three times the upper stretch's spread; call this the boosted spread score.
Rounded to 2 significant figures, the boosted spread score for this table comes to 6.3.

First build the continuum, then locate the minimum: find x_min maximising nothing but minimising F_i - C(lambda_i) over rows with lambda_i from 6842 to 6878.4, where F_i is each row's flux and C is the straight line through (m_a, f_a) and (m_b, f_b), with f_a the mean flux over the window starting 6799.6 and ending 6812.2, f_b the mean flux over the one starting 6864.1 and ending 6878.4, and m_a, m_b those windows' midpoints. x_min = 6864.92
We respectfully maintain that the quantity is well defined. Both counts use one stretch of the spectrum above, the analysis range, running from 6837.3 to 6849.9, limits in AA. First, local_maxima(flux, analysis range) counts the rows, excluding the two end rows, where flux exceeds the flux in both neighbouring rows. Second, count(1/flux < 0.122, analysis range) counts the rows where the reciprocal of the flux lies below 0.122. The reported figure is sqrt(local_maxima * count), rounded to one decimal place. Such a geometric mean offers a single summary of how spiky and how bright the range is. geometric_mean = 2.8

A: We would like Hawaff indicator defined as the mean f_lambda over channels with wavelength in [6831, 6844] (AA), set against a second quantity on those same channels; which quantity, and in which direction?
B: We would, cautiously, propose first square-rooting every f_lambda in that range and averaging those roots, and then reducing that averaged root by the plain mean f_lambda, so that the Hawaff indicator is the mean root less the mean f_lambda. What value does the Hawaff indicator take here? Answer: -5.32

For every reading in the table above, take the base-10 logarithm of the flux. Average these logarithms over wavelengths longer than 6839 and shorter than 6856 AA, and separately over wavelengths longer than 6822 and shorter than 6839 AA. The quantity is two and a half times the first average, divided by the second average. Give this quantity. 2.46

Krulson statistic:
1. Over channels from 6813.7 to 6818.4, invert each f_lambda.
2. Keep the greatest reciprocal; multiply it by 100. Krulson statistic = 15.4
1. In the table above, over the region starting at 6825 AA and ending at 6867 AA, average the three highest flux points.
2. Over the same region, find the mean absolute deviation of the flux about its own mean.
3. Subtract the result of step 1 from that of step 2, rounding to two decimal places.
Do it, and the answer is -9.28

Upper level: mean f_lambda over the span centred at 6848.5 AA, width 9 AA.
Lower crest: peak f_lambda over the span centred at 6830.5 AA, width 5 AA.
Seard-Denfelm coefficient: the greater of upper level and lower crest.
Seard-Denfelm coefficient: 9.62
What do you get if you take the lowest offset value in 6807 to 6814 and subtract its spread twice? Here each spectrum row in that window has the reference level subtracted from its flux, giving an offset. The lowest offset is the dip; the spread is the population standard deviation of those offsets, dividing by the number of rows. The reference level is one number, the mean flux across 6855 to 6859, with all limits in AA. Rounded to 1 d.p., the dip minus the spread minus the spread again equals -0.6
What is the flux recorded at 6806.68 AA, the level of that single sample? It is 8.32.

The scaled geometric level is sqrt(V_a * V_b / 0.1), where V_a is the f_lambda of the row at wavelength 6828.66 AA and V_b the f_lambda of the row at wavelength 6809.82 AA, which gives 24.8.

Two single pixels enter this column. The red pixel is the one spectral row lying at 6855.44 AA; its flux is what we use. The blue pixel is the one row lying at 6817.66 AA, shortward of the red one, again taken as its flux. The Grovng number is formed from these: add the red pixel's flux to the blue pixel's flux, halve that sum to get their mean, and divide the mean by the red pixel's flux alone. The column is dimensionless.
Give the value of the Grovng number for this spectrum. 1.07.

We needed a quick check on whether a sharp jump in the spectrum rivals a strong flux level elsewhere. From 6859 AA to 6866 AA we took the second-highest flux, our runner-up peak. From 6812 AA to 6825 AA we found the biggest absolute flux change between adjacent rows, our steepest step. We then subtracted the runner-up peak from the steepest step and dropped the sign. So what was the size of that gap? 6.6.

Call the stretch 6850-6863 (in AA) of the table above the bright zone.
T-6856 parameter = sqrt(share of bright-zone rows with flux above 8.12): 0.71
